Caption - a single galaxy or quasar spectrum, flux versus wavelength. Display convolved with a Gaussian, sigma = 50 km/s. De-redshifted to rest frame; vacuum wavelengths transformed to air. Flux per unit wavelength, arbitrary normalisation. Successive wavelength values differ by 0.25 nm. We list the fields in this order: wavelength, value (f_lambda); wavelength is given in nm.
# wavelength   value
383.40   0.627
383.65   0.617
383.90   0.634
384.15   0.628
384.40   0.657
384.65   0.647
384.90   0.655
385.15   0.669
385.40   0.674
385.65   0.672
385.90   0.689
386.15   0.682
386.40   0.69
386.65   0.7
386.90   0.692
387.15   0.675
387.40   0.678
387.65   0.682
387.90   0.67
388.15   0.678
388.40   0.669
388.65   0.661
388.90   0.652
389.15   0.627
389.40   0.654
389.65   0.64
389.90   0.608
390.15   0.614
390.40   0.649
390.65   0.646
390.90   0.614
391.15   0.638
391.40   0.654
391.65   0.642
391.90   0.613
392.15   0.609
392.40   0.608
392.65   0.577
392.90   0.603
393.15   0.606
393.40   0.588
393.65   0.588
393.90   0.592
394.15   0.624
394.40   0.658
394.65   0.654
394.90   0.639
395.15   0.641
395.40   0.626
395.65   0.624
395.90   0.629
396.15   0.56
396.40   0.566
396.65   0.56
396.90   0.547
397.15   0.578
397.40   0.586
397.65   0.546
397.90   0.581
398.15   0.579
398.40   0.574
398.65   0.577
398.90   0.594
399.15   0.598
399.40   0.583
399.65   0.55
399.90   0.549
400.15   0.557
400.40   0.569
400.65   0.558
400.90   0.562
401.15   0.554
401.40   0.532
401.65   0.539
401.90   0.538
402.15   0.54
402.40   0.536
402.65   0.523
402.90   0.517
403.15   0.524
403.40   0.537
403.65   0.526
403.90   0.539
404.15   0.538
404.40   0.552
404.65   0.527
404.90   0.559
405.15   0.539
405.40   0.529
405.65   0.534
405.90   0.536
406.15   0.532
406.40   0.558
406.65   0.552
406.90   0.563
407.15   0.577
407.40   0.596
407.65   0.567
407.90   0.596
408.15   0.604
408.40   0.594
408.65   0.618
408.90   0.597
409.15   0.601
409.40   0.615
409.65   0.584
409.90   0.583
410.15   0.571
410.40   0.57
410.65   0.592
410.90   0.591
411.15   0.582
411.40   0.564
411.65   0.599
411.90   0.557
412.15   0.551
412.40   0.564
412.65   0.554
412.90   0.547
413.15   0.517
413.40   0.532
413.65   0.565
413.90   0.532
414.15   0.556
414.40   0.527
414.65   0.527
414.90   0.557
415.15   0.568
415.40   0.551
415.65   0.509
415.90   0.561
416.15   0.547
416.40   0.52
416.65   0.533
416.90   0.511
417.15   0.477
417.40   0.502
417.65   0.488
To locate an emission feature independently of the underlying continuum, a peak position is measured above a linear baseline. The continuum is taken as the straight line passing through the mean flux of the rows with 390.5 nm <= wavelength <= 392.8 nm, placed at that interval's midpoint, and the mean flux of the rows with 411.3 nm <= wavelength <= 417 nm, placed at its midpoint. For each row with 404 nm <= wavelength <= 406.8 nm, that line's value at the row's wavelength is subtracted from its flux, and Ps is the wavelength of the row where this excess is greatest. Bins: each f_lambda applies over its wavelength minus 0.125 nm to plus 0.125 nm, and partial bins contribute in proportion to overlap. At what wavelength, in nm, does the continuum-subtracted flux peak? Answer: 406.40 nm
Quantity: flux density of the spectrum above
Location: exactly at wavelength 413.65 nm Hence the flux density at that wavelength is 0.565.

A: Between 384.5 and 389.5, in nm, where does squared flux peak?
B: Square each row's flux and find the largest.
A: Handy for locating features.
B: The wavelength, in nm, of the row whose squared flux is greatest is 386.65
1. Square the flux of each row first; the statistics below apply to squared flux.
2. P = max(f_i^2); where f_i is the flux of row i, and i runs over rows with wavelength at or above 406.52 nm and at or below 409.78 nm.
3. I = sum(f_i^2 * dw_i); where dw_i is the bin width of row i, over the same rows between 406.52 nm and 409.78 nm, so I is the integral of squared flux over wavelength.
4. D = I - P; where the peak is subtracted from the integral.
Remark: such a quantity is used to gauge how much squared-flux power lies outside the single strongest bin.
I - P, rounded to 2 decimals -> 0.75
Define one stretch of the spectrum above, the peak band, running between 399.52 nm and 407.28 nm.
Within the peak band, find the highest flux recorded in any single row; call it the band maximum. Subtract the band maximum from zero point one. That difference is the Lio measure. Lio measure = -0.477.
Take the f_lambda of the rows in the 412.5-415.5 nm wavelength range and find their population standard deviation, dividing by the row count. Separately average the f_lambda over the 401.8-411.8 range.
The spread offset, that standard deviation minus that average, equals -0.55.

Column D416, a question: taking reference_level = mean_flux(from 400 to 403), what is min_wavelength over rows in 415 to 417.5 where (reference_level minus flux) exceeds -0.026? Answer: 415.15 nm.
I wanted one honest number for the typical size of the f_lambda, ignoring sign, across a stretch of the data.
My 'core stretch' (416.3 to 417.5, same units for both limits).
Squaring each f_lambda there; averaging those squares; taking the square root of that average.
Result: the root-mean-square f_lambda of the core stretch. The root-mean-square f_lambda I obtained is 0.51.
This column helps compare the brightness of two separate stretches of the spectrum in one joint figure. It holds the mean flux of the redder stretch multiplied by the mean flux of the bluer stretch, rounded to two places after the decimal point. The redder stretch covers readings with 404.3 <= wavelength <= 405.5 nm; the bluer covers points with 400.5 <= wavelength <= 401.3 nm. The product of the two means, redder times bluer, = 0.30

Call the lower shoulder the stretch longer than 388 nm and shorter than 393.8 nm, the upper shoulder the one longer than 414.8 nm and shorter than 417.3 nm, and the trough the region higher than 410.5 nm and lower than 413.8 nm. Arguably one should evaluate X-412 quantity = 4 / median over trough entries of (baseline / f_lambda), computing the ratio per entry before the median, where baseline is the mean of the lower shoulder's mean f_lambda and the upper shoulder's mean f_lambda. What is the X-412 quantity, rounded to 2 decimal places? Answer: 3.89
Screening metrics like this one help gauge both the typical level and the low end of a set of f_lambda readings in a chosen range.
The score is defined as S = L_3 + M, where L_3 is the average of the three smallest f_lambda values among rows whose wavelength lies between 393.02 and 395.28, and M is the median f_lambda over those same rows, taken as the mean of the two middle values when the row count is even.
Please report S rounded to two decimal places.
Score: 1.21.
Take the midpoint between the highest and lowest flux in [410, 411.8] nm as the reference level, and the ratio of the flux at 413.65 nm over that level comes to 0.97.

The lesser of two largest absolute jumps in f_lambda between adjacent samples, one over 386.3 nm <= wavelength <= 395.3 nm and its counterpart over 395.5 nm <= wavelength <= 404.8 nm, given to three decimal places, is 0.035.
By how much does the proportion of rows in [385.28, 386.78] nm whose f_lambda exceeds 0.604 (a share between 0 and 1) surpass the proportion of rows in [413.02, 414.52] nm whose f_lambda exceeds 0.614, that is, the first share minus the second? 1.0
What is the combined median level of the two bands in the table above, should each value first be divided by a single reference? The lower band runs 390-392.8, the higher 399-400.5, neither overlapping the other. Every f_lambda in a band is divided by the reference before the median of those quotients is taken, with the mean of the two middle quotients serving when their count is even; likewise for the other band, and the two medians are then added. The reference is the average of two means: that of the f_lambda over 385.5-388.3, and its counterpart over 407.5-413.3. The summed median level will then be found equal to 1.87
